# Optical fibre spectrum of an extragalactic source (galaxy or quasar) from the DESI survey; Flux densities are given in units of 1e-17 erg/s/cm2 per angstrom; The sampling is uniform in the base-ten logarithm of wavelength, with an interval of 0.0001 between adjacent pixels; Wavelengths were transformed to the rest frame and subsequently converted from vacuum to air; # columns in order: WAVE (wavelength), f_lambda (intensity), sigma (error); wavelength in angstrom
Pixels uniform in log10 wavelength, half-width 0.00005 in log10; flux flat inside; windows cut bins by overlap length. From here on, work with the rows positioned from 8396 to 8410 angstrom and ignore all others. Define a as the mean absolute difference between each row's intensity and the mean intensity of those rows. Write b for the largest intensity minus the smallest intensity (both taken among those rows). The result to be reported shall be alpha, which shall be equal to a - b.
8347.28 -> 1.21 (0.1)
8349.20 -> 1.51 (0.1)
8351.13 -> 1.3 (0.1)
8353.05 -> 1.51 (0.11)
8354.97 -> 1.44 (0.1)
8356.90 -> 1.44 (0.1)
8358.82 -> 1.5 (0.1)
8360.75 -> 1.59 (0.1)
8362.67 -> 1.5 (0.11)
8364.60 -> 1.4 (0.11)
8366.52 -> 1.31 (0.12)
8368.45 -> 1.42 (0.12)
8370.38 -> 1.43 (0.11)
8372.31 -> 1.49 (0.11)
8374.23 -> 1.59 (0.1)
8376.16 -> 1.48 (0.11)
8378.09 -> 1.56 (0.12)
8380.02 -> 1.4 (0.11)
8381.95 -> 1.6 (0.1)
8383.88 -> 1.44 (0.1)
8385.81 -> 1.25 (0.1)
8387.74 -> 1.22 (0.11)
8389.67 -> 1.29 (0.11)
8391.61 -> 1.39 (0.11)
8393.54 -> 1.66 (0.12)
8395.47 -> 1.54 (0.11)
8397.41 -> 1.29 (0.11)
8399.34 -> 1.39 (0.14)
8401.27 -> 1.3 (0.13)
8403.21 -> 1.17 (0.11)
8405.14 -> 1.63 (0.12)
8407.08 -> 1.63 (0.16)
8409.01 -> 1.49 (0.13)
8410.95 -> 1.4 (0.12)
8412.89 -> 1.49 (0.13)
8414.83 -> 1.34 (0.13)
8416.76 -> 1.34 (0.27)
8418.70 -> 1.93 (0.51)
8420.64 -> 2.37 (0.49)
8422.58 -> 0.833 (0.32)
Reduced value -0.32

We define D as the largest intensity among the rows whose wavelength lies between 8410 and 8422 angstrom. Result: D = 2.37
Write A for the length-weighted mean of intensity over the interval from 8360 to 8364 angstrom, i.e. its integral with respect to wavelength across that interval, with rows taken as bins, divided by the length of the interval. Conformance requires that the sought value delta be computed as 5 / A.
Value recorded 3.3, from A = 1.53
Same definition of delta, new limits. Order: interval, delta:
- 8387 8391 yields 3.9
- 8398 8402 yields 3.7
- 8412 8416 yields 3.5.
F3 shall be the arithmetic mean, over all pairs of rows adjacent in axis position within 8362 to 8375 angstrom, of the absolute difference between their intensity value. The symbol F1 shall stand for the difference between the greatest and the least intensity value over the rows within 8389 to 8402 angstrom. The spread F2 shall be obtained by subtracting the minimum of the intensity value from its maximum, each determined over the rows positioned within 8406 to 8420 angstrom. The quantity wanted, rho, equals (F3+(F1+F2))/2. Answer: 0.52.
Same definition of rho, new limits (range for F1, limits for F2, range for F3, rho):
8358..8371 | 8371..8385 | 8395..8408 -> 0.33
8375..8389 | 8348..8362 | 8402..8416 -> 0.41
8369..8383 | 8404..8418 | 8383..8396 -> 0.31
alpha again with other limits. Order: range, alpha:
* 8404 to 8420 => -0.44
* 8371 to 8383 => -0.14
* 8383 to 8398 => -0.32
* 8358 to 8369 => -0.20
